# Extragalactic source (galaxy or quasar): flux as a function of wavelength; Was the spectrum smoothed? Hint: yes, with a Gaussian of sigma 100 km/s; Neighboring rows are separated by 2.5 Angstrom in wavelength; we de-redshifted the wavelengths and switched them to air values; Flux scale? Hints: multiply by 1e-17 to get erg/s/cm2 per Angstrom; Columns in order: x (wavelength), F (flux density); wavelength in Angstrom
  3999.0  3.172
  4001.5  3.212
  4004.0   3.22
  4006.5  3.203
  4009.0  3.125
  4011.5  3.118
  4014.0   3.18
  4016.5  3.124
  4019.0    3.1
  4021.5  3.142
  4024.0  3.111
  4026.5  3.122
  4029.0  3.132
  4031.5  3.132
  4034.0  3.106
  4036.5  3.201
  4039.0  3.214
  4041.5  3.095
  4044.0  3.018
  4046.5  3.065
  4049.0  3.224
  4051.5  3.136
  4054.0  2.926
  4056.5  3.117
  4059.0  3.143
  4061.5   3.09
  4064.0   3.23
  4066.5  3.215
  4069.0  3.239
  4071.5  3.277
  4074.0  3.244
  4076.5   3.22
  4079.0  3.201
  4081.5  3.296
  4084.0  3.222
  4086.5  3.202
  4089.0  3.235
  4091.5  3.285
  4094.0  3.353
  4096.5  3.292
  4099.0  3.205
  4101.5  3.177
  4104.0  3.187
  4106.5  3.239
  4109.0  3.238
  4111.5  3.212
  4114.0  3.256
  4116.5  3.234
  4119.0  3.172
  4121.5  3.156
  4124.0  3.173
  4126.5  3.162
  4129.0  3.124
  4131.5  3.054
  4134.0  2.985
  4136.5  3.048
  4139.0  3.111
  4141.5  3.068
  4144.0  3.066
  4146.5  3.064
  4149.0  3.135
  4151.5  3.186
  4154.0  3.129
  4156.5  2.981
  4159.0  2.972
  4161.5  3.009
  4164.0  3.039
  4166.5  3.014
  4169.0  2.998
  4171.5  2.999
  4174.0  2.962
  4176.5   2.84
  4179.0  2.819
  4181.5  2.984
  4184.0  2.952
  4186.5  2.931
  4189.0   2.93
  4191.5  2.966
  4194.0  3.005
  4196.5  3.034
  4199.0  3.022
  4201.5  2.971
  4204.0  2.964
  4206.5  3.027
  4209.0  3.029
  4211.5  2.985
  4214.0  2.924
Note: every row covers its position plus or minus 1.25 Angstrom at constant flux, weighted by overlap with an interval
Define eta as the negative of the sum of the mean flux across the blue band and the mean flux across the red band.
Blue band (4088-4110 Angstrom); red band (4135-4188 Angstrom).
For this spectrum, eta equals -6.26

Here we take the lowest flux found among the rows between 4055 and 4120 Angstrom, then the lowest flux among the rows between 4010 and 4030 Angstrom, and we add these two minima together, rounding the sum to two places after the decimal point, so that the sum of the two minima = 6.19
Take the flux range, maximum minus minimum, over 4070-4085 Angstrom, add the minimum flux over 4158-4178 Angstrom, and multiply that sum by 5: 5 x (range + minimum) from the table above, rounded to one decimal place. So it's 14.7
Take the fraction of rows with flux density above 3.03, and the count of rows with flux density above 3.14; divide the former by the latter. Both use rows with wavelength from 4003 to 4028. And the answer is 0.25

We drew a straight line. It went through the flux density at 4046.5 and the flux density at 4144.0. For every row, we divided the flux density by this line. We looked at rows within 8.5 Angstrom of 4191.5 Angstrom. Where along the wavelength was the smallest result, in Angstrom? 4189.0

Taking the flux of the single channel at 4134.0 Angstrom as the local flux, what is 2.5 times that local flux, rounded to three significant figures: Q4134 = 7.46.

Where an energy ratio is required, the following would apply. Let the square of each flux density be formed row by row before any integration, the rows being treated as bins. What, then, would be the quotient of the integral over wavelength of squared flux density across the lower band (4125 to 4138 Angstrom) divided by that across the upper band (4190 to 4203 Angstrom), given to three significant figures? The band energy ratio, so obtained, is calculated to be 1.05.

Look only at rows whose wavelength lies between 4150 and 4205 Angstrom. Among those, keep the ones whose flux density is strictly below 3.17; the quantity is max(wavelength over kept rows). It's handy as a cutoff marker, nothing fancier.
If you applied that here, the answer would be 4204.0 Angstrom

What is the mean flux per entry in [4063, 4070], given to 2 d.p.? 3.23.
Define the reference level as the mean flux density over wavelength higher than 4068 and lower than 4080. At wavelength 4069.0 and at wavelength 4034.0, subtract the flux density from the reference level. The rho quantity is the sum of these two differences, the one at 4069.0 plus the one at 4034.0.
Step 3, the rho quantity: 0.13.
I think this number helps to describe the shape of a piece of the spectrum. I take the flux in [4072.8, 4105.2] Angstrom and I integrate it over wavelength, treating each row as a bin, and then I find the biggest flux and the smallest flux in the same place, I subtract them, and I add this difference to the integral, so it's 105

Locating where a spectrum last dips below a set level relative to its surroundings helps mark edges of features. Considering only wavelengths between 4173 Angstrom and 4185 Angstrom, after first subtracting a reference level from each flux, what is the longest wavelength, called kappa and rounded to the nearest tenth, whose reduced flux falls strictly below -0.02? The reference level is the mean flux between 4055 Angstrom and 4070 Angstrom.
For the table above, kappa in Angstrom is 4184.0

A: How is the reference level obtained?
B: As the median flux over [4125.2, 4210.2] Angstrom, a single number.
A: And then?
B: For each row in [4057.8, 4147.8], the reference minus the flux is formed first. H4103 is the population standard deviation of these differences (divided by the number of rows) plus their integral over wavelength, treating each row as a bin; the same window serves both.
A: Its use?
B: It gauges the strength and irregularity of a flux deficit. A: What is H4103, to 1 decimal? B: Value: -15.6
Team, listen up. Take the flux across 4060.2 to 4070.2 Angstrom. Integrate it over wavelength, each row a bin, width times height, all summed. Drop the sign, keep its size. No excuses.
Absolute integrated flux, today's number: 32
